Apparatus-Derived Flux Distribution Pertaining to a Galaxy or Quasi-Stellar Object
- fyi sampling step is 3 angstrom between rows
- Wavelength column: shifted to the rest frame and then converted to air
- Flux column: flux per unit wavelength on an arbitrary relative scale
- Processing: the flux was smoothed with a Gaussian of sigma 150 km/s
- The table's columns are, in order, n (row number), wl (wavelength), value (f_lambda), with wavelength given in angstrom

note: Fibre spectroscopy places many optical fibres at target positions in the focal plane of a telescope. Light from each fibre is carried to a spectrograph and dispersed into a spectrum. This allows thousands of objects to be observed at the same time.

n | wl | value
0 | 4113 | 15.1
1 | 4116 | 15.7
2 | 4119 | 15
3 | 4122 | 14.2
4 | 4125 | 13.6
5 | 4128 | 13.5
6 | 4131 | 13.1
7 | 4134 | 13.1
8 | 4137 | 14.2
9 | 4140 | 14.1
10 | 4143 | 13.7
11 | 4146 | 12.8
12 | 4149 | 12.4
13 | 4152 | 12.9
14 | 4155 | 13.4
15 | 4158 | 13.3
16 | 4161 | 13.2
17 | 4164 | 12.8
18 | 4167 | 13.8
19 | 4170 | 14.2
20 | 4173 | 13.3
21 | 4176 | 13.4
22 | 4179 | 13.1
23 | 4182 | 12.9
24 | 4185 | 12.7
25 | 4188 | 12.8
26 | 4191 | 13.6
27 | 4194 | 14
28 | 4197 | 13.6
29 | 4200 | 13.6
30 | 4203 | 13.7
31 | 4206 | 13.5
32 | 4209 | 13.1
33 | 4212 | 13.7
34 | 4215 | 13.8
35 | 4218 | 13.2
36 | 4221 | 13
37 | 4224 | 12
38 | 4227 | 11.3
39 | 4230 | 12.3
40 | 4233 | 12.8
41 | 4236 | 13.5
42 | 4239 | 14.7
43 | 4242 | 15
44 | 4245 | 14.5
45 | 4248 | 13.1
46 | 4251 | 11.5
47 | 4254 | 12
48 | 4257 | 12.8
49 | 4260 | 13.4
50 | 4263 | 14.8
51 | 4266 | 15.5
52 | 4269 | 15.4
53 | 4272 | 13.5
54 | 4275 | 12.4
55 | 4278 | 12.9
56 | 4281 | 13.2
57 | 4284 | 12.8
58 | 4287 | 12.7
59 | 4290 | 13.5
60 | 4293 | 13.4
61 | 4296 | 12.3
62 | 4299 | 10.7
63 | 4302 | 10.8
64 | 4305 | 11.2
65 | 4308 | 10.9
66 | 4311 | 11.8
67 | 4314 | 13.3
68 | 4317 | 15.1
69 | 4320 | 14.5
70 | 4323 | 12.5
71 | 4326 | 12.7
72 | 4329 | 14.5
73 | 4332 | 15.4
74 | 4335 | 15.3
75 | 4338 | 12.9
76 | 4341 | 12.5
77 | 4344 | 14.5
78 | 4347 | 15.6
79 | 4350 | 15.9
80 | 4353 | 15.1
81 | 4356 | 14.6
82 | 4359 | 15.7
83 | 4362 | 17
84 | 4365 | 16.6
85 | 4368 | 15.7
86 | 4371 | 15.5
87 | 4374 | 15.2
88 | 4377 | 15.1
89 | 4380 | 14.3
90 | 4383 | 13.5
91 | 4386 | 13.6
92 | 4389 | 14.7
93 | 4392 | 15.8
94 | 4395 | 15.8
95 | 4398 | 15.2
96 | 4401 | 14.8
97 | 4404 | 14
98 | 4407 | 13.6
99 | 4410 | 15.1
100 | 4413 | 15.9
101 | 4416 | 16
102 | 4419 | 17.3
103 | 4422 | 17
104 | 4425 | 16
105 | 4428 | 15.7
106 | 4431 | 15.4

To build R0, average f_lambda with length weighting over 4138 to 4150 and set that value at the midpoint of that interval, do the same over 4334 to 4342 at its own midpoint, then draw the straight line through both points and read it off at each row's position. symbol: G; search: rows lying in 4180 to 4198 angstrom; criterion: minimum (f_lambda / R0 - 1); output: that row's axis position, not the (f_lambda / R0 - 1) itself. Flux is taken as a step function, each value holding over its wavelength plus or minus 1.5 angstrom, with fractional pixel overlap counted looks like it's 4185 angstrom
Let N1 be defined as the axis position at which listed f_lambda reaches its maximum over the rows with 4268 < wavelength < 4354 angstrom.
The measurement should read 4350 angstrom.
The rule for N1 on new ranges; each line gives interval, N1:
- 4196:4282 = 4266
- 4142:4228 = 4170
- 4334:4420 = 4419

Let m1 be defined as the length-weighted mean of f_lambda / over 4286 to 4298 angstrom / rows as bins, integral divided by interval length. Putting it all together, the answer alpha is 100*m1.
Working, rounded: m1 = 12.9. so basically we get 1289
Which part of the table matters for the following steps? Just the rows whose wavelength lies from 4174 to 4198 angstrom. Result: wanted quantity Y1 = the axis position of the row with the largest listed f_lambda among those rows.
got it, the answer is 4194 angstrom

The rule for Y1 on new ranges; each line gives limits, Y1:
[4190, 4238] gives 4194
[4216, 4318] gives 4266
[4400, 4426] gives 4419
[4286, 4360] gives 4350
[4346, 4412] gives 4362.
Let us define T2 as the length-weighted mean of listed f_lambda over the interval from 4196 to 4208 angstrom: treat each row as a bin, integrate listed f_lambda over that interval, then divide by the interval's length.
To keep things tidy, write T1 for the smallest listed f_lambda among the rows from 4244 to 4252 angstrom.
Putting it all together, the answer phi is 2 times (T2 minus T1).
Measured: 4.2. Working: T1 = 11.5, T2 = 13.6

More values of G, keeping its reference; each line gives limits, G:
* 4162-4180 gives 4164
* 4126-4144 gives 4134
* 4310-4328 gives 4311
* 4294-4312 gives 4299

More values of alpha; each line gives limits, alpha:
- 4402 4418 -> 1499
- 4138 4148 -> 1351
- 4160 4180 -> 1341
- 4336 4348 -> 1386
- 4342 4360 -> 1514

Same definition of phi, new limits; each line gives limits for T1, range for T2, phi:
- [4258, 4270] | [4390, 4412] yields 3.0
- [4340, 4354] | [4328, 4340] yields 3.9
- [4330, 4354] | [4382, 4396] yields 4.4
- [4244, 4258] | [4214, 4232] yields 2.1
